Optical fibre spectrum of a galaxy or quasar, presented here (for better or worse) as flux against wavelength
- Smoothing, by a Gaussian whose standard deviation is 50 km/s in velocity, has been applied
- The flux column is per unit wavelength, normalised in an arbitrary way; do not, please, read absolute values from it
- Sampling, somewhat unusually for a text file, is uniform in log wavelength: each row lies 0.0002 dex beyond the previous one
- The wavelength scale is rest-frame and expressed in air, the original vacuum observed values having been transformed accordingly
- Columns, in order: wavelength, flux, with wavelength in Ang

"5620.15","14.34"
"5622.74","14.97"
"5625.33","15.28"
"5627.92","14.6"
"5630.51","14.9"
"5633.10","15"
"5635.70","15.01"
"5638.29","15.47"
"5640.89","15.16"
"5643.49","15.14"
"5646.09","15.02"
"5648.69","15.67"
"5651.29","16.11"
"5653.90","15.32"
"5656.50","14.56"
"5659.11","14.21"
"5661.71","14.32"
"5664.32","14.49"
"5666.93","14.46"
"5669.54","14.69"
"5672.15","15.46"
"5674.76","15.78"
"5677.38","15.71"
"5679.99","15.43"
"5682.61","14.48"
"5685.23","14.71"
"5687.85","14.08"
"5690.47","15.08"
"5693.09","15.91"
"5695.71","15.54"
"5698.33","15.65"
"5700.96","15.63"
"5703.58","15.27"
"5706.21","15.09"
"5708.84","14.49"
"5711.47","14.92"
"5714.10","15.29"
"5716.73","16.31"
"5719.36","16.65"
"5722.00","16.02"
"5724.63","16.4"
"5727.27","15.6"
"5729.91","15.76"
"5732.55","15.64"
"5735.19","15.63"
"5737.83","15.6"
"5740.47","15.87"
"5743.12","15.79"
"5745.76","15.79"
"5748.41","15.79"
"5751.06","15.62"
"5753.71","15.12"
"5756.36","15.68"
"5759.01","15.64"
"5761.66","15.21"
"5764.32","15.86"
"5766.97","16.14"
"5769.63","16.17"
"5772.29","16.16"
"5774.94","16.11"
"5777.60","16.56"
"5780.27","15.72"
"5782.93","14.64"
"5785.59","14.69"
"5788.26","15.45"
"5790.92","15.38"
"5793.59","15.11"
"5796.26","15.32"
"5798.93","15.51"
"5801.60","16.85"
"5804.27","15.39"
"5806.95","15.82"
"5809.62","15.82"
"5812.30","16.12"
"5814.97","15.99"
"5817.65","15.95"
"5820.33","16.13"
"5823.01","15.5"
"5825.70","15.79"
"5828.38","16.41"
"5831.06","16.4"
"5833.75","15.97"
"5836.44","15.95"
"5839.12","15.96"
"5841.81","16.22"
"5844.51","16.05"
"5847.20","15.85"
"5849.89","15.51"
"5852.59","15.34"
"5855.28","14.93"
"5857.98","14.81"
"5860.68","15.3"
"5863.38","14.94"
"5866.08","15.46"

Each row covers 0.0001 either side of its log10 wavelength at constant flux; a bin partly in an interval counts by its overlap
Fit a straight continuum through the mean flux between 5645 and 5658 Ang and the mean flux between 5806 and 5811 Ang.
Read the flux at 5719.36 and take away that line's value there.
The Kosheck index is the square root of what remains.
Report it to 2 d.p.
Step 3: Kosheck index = 1.05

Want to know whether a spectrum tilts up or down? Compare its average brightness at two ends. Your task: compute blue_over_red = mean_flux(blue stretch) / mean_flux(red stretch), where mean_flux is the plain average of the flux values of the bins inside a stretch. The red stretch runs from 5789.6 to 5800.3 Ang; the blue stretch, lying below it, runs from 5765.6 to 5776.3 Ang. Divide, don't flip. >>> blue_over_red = 1.05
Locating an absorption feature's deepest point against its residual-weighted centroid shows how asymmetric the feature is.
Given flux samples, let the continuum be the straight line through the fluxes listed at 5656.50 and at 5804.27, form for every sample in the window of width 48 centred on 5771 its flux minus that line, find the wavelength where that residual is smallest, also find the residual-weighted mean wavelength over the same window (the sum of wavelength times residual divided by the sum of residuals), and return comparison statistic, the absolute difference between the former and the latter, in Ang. 18.8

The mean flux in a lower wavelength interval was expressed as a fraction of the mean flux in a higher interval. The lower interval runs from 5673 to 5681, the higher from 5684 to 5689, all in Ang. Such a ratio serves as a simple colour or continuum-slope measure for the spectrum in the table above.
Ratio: 1.09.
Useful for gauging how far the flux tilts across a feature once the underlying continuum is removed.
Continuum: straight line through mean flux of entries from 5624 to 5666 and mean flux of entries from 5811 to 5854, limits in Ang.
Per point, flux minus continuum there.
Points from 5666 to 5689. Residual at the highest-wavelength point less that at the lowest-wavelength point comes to -0.5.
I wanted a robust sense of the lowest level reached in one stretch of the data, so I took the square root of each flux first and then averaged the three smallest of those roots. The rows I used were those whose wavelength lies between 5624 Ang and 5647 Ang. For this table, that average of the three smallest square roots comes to 3.85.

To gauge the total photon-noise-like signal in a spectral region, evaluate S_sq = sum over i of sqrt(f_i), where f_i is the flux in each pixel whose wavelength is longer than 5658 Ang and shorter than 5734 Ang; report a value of 113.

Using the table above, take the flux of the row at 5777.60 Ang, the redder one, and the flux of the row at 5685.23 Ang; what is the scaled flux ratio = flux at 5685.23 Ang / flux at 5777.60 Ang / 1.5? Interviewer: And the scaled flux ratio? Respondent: 0.59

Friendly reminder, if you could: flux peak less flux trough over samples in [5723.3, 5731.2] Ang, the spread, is 0.80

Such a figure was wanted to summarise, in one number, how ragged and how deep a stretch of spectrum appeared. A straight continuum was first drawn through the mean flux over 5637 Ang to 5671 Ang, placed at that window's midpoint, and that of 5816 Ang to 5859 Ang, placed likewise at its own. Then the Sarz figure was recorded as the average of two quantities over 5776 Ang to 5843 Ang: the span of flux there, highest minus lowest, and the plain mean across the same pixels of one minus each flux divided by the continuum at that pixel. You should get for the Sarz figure 1.1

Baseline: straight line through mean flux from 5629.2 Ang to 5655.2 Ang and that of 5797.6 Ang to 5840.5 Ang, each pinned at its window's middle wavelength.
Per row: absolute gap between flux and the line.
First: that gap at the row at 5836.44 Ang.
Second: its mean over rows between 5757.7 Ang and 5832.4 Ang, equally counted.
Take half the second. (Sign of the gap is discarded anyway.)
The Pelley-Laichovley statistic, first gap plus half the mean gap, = 0.30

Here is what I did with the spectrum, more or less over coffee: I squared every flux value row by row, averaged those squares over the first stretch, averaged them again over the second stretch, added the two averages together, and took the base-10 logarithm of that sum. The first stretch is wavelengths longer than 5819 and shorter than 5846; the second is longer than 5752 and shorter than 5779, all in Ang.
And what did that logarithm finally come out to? 2.71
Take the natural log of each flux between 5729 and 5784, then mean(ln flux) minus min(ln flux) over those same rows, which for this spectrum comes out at 0.072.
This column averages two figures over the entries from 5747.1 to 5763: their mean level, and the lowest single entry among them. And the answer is 15.3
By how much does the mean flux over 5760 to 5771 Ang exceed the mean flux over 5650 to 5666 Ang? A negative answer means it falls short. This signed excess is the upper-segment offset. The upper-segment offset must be 1.0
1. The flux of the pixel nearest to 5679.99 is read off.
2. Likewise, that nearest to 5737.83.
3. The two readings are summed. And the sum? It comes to 31.0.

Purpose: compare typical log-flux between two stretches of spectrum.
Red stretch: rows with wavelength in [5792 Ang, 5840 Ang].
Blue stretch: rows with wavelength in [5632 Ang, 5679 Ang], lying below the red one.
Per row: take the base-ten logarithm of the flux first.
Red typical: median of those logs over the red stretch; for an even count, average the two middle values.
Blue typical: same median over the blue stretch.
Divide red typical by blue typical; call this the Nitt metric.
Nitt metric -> 1.02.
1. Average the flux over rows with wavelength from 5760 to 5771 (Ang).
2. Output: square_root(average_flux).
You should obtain 3.98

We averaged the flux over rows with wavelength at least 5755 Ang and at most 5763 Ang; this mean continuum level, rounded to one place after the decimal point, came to 15.5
